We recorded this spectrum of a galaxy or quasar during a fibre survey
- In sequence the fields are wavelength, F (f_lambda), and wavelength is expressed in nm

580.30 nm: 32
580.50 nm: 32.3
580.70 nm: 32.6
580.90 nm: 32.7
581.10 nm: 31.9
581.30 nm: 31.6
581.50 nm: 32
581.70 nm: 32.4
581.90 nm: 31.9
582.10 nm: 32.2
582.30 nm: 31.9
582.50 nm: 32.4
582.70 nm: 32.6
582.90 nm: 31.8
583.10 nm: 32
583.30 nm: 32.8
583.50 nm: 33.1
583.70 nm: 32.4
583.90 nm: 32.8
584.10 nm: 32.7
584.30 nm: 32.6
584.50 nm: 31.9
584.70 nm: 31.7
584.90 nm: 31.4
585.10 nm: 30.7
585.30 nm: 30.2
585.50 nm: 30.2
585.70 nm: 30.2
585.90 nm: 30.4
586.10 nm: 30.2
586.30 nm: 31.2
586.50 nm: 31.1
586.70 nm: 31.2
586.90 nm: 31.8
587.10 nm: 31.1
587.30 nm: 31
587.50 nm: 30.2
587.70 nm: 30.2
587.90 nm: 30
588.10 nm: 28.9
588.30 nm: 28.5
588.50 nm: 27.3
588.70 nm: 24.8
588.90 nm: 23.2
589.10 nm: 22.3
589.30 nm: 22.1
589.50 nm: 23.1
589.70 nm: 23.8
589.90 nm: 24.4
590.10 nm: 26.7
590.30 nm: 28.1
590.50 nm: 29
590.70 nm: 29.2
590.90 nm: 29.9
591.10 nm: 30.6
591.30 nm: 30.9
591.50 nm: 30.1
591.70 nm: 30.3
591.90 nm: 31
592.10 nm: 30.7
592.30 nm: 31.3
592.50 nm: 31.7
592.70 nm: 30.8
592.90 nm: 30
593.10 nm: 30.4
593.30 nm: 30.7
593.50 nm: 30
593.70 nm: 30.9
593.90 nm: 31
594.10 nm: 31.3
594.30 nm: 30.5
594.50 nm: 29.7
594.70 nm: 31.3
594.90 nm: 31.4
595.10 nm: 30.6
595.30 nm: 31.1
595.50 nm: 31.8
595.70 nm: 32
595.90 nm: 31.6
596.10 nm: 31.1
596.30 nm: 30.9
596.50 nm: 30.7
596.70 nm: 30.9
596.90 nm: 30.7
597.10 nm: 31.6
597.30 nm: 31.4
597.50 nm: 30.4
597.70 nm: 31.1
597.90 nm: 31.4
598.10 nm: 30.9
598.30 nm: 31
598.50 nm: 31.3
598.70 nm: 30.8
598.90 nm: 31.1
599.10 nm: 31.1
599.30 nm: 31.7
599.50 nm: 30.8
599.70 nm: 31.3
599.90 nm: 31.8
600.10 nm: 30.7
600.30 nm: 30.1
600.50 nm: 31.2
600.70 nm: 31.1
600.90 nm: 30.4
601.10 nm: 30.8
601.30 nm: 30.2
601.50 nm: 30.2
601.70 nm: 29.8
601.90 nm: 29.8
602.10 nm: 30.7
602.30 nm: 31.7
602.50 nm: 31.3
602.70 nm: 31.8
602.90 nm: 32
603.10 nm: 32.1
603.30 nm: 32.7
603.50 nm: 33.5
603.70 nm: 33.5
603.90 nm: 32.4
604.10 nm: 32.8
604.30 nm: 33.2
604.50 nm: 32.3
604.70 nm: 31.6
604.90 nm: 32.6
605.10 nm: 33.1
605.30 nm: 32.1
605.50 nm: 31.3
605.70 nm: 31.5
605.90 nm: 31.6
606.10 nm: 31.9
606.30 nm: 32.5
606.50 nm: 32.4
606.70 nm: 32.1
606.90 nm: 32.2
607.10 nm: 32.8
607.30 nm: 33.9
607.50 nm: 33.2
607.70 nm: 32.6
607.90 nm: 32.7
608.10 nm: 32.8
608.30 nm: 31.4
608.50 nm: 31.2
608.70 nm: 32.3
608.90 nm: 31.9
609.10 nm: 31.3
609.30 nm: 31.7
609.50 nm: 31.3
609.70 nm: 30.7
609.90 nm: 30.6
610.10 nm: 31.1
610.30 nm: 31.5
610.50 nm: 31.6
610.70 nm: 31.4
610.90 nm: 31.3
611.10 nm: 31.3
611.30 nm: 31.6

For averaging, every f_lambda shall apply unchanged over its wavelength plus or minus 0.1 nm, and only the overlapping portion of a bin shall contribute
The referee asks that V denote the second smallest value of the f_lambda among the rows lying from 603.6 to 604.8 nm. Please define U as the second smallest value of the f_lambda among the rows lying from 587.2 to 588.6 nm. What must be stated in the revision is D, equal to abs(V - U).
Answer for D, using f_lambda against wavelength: 3.8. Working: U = 28.5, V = 32.3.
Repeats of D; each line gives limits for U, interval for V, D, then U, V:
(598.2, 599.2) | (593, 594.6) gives 1.0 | 31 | 30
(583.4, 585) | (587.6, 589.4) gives 9.4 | 31.7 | 22.3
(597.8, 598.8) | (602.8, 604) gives 1.2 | 30.9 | 32.1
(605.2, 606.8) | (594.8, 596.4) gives 0.6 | 31.5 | 30.9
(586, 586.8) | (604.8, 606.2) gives 0.4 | 31.1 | 31.5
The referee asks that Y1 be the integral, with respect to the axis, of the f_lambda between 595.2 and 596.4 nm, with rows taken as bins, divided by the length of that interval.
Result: 31.4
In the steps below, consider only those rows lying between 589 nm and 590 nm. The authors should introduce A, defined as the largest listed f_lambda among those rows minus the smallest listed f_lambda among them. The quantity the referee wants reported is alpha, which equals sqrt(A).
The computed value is 1.52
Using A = 2.30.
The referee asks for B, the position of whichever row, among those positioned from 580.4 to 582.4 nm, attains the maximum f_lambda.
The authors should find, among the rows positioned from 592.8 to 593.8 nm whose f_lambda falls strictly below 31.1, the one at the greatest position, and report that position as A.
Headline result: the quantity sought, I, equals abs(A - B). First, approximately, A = 593.70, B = 580.90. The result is 12.80 nm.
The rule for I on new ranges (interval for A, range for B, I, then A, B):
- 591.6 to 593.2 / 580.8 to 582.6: 12.20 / 593.10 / 580.90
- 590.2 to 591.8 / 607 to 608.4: 15.60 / 591.70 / 607.30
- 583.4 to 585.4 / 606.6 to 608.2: 22.00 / 585.30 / 607.30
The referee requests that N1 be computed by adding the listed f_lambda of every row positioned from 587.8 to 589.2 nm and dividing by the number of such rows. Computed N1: 26.4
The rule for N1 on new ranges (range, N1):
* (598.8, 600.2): 31.2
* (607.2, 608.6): 32.5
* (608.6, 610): 31.4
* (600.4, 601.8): 30.5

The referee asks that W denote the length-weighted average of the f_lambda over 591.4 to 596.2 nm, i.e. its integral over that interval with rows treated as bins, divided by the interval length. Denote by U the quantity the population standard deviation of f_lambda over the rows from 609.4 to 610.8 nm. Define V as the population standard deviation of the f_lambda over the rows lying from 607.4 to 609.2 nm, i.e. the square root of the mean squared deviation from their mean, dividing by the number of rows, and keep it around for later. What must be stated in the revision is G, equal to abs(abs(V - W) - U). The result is 30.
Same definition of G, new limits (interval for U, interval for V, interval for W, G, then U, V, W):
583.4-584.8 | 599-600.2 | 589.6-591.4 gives 27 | 0.46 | 0.41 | 28.1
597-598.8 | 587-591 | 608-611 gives 28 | 0.35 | 3.03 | 31.5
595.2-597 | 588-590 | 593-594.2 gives 28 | 0.45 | 2.39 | 30.7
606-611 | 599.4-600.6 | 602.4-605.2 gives 31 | 0.79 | 0.53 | 32.5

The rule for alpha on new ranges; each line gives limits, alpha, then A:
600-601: 1.05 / 1.10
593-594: 1.00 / 1.00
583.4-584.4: 0.84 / 0.70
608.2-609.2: 1.05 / 1.10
